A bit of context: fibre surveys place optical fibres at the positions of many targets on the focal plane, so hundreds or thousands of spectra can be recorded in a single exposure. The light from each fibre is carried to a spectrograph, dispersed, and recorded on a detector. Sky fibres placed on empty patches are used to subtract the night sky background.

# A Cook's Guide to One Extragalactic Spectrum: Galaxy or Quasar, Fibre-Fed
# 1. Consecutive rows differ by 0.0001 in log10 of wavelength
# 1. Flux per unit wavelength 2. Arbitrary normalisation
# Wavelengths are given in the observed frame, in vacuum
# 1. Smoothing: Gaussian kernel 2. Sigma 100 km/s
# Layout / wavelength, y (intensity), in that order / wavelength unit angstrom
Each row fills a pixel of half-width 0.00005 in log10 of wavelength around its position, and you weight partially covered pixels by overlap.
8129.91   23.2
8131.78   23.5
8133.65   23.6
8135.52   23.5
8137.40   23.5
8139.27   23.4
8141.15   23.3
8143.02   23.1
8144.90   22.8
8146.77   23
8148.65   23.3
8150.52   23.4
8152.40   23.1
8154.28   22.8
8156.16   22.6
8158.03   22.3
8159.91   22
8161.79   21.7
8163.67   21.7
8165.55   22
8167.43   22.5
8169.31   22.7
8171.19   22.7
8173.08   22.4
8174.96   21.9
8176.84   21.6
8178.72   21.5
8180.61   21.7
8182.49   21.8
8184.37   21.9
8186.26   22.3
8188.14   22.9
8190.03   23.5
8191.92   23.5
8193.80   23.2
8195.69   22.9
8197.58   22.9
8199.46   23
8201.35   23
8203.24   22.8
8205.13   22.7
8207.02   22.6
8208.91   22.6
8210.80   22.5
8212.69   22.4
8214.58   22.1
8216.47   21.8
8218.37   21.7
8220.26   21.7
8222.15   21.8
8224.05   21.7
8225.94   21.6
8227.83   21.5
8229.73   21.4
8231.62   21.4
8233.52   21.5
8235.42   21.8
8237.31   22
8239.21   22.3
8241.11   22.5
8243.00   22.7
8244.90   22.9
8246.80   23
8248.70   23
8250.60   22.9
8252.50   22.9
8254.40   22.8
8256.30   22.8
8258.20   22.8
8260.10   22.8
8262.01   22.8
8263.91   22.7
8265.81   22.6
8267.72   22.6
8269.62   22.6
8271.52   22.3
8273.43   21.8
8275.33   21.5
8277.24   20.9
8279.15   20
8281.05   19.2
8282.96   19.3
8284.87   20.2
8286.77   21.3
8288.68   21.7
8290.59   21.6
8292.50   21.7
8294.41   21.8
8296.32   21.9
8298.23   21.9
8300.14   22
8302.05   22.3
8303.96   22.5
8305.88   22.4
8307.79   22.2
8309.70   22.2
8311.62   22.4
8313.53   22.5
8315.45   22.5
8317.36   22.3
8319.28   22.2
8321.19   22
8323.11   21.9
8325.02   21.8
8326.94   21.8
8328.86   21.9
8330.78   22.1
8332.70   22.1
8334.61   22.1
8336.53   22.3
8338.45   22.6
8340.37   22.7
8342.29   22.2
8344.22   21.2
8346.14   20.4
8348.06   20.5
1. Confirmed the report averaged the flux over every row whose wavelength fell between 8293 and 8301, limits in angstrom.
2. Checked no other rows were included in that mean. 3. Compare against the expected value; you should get 21.9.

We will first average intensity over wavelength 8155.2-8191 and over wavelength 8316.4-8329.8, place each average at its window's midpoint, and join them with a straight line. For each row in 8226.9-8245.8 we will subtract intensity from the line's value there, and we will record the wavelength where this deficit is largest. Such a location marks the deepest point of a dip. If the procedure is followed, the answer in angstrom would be 8229.73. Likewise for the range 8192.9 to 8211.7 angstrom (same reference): 8210.80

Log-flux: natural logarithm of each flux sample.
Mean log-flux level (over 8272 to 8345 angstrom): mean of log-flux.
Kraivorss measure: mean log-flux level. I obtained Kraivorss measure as 3.08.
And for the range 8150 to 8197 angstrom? 3.11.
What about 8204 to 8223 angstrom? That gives 3.10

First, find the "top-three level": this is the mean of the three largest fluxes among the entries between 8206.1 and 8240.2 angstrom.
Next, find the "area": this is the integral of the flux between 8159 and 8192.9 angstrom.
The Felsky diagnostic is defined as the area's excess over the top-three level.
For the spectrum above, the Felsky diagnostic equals 731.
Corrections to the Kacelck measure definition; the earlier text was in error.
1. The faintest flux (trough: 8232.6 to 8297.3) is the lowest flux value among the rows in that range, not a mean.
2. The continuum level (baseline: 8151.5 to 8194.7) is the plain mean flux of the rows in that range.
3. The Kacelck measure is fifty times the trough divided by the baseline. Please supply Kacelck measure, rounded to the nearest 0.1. 42.9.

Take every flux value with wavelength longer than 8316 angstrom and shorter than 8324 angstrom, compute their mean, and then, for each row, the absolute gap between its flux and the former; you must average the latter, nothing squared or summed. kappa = 0.15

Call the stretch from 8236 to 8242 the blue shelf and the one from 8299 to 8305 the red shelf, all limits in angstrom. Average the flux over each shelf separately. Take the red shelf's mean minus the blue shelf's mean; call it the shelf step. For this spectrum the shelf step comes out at 0.0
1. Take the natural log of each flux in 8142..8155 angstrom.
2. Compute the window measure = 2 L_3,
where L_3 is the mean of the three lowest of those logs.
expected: 6.26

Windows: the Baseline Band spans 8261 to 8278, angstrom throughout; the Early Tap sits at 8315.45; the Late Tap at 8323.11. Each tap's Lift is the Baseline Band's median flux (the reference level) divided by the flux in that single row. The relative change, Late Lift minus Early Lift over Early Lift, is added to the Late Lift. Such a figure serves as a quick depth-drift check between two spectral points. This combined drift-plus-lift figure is 1.06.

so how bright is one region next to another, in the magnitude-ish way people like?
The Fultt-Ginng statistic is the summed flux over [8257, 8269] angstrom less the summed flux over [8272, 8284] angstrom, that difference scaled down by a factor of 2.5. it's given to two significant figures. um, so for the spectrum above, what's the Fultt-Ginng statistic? 5.4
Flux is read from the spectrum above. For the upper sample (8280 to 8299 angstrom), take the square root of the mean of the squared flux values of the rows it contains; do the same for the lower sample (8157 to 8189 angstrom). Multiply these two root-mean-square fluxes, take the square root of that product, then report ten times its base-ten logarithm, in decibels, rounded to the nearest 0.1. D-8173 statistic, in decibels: 13.3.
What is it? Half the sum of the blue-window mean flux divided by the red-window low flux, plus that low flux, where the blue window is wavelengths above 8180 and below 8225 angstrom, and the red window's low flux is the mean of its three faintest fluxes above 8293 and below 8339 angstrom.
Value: 11.4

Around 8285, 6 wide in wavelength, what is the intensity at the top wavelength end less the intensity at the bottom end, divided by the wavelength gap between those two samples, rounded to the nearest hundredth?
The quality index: 0.52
